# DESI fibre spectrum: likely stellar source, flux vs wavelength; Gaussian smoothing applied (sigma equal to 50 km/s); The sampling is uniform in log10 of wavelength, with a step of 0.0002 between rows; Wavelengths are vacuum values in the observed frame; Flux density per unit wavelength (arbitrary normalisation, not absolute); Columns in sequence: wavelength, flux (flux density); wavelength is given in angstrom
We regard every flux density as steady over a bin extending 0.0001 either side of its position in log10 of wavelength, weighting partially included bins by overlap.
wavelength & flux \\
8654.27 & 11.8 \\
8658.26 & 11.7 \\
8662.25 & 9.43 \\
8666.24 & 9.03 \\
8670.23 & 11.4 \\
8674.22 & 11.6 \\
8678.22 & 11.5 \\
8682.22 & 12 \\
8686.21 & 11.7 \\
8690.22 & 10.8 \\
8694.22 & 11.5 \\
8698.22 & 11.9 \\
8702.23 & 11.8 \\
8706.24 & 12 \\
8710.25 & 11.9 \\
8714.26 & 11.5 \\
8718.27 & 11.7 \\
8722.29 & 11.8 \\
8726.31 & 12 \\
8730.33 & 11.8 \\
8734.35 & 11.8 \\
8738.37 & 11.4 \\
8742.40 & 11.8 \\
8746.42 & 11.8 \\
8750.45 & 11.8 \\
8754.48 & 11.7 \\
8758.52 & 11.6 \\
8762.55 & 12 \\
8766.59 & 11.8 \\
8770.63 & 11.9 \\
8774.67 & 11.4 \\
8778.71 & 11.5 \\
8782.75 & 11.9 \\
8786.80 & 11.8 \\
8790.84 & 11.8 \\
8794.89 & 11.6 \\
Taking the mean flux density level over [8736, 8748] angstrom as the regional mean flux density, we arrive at 11.67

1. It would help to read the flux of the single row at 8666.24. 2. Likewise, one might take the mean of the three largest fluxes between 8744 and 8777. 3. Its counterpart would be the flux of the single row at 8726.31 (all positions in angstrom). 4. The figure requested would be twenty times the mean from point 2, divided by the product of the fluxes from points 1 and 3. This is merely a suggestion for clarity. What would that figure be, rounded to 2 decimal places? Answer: 2.20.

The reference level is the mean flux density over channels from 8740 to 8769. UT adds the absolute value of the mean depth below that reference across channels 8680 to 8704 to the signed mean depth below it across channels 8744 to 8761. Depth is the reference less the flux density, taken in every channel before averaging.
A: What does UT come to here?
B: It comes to 0.2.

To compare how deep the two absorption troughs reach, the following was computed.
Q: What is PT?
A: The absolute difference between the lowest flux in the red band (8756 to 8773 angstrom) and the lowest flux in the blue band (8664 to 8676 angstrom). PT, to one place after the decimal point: 2.6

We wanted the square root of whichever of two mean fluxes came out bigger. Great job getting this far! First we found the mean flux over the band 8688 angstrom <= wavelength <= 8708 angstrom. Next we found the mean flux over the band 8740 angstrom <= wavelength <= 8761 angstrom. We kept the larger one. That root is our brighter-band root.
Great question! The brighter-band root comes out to 3.43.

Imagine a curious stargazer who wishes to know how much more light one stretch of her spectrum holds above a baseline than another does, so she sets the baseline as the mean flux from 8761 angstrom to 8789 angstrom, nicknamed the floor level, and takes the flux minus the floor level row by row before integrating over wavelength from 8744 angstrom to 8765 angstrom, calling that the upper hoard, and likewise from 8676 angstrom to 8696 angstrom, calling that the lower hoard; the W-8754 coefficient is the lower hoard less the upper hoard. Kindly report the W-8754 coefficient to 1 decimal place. -5.6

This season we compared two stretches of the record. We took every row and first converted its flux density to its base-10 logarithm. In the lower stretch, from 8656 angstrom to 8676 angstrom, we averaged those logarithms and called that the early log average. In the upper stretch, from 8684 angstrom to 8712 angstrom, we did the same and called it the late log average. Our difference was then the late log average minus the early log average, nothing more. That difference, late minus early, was 0.042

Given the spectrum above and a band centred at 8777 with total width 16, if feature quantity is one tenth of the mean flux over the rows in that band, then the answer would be 1.167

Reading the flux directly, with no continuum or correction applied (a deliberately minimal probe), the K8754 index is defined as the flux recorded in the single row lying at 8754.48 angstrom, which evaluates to 11.7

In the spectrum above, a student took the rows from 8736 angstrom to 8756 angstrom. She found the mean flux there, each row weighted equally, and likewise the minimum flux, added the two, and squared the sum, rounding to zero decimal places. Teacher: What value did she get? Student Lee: 534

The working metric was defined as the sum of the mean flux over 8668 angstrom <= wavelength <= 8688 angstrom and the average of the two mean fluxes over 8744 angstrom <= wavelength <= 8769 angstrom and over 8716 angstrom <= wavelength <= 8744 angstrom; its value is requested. 23.4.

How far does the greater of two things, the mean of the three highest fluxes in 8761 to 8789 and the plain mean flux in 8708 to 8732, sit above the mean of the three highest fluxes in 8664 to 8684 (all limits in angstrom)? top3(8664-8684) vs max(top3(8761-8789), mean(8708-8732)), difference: 0.23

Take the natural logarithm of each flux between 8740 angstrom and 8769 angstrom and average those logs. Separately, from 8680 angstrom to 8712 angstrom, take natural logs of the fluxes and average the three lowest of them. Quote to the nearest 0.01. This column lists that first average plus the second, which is 4.89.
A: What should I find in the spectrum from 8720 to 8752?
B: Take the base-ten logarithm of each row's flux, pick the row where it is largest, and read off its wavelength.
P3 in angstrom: 8726.31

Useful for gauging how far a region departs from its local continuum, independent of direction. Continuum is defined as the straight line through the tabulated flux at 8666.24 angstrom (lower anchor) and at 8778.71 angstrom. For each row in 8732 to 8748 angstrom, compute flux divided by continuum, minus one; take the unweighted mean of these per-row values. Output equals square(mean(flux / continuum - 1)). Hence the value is 0.010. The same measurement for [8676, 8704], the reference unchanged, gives 0.046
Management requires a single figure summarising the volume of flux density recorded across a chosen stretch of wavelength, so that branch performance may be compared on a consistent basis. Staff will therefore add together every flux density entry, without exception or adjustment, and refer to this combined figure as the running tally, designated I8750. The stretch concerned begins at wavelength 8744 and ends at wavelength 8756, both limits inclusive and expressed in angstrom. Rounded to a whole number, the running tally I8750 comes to 35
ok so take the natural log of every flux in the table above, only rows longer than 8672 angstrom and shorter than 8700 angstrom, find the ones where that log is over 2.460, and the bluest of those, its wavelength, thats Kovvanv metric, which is 8682.22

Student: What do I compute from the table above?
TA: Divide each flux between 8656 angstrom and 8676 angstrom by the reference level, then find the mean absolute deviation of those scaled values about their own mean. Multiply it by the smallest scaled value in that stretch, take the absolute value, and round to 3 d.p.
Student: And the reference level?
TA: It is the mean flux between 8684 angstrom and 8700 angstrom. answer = 0.077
